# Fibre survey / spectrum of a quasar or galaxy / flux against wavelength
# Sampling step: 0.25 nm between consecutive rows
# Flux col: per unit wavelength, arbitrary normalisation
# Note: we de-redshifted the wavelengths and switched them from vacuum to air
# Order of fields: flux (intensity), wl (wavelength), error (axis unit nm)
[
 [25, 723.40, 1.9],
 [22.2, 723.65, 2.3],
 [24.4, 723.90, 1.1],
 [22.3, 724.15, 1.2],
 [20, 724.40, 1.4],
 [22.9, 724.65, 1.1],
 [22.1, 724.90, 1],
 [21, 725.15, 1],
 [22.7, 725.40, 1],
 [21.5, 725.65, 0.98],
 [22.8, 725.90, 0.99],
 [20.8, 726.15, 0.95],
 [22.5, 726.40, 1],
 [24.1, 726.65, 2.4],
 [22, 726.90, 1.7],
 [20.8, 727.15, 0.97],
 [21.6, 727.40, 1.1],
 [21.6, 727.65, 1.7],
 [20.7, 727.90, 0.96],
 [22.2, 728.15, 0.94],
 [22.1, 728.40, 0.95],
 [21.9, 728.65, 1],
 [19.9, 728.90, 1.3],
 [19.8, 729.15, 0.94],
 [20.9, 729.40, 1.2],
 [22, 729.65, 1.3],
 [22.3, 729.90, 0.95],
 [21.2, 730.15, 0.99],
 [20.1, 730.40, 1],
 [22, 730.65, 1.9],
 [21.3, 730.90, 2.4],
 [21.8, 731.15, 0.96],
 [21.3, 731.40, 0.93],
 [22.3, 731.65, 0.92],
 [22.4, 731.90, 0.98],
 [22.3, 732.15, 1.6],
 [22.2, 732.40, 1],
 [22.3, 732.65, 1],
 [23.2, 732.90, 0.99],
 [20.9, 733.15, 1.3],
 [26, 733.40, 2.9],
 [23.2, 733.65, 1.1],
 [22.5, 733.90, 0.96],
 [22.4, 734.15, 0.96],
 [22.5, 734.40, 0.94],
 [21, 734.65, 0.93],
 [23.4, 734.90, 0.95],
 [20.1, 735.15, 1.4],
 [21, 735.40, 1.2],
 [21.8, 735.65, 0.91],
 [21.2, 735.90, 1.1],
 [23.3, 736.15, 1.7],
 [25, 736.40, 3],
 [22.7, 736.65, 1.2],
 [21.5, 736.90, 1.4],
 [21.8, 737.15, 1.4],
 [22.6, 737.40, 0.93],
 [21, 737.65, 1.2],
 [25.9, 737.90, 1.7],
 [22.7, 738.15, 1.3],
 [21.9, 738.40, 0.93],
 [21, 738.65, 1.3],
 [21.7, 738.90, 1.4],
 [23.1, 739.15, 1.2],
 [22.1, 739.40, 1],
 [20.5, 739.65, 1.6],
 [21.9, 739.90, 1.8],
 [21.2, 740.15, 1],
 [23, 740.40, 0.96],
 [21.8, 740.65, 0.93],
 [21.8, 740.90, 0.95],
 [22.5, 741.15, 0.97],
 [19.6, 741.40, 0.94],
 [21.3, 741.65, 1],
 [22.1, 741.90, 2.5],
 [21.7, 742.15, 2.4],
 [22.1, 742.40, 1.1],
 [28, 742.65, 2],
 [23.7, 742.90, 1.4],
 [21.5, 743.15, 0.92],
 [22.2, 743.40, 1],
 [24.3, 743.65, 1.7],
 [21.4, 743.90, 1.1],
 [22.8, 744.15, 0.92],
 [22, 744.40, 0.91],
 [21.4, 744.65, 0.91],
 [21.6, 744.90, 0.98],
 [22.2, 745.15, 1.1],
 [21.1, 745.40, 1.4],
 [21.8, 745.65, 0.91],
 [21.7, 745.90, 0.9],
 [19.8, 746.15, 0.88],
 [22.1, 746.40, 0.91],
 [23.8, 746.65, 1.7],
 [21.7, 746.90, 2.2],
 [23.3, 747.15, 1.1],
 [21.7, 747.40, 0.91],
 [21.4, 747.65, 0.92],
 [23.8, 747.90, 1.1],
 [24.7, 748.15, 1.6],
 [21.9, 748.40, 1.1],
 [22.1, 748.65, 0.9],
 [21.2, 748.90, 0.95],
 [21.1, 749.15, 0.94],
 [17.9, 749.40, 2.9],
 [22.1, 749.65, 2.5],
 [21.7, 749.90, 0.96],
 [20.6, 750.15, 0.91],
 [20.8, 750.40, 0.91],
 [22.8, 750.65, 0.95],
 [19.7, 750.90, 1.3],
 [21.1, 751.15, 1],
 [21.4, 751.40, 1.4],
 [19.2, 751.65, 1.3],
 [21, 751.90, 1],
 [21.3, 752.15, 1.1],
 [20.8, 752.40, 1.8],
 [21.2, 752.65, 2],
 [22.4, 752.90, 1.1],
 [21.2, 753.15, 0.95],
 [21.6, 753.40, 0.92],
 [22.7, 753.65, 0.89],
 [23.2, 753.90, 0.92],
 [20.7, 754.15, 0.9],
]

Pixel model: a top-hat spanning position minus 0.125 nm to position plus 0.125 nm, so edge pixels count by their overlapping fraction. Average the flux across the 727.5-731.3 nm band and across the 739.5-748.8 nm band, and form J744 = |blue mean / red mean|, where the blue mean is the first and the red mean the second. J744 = 0.960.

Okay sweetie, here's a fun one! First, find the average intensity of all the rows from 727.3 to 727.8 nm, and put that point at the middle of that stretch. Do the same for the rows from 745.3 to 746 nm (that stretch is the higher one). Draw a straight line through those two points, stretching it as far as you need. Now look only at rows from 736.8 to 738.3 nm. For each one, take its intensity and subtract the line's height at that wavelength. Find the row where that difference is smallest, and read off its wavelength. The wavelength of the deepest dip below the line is 737.65 nm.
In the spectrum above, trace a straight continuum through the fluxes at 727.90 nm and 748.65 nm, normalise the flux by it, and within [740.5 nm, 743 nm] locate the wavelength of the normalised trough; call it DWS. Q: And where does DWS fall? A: 741.40 nm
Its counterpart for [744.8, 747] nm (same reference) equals 746.15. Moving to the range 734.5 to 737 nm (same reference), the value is 735.15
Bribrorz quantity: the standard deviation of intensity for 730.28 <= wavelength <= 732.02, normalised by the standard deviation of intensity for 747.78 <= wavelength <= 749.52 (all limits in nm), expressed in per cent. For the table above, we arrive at 36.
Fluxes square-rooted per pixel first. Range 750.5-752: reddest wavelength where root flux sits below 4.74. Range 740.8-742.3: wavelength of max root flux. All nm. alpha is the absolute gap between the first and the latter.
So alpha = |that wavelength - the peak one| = 10.75 nm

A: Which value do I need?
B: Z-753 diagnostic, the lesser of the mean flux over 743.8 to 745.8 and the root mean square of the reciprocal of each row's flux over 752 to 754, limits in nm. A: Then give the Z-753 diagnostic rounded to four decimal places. 0.0460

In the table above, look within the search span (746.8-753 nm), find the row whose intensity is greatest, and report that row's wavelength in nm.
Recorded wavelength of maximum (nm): 748.15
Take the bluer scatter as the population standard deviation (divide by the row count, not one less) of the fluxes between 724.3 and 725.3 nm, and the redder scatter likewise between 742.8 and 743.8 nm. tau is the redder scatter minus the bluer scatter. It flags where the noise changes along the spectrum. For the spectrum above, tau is 0.03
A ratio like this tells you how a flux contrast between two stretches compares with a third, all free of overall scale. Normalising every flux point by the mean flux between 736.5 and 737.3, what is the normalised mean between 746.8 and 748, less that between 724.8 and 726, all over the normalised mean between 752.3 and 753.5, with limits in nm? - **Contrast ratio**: 0.017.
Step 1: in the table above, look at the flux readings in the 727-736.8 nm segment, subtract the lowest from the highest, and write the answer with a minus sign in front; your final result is -6.2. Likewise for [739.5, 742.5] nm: -3.4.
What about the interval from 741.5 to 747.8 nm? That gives -8.2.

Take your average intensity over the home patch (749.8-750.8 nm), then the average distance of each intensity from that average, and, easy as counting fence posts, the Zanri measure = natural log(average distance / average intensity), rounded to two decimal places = -3.32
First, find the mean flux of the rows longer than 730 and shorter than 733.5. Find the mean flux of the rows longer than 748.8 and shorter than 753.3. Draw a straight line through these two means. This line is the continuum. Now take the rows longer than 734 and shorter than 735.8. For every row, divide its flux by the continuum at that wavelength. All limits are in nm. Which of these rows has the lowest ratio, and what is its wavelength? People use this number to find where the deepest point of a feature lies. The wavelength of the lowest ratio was 735.15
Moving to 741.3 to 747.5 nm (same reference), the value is 741.40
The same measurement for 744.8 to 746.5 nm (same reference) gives 746.15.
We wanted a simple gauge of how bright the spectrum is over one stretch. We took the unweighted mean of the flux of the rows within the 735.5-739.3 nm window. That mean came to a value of 22.5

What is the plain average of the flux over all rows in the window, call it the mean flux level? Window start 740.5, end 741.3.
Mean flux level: 22.0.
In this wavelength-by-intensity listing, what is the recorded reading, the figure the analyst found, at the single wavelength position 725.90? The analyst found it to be 22.8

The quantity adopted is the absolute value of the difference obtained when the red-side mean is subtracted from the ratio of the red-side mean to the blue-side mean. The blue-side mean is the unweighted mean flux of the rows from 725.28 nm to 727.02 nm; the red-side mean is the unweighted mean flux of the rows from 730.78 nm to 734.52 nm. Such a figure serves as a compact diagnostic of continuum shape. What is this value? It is 21.4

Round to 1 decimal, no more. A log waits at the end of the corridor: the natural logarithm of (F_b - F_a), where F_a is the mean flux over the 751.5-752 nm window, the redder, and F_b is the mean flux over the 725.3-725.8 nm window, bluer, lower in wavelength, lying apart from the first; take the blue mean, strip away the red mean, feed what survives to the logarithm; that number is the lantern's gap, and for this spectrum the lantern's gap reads 0.7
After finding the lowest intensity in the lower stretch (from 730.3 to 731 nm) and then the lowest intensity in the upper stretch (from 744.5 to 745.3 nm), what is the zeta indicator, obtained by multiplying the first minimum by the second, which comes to 430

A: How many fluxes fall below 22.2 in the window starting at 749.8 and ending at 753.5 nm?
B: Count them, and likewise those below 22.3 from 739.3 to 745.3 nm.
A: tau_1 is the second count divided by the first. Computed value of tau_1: 1.4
